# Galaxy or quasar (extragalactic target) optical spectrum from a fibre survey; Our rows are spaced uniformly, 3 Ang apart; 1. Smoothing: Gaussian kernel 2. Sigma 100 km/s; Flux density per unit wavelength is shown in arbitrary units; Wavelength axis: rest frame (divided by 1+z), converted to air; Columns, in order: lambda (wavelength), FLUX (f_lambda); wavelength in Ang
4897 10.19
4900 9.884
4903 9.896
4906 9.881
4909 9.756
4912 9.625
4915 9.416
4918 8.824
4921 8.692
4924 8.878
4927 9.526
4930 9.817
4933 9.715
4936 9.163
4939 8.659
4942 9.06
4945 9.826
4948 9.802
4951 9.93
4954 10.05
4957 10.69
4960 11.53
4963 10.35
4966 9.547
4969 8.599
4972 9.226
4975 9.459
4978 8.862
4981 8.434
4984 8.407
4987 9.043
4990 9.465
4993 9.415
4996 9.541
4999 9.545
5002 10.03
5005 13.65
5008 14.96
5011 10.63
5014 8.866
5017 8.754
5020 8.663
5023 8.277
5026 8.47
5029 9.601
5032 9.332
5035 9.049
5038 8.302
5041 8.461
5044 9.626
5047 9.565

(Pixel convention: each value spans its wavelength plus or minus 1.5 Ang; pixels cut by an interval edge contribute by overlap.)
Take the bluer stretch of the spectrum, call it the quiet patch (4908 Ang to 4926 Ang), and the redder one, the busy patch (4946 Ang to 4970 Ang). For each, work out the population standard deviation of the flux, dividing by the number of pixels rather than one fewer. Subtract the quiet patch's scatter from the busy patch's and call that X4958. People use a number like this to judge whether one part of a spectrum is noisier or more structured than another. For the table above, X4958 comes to 0.4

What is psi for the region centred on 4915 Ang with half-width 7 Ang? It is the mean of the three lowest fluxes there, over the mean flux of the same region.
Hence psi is 0.969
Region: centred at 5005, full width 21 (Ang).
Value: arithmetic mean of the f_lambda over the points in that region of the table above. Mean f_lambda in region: 11.0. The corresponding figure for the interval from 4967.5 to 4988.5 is 8.9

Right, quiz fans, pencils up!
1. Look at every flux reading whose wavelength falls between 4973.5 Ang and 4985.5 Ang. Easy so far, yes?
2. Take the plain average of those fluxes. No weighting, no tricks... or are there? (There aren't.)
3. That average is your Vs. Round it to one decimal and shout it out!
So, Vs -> 8.8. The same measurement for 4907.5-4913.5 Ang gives 9.7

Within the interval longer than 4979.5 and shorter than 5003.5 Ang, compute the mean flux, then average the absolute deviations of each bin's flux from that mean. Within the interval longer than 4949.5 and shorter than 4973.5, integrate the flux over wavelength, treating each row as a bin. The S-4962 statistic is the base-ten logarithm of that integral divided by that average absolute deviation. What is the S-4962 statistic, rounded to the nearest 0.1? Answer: 2.7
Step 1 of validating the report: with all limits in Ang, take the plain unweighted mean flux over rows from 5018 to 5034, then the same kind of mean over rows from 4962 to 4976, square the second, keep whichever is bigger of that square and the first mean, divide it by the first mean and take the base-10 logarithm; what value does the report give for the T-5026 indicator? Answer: 1.00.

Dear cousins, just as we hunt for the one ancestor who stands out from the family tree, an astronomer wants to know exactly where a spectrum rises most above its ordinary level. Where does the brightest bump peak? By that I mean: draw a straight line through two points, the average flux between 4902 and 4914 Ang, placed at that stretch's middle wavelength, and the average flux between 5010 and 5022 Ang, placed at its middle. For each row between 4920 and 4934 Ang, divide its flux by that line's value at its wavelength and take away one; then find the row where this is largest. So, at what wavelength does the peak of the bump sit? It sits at 4930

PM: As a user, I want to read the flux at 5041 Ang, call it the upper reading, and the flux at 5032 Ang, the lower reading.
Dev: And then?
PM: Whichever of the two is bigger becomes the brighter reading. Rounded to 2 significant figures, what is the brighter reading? 9.3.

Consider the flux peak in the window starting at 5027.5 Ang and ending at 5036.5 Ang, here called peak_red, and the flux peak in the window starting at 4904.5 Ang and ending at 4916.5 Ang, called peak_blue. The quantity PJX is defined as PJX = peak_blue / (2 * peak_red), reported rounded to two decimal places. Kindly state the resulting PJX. 0.51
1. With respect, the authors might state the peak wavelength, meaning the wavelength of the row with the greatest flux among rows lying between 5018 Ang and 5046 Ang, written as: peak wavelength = 5044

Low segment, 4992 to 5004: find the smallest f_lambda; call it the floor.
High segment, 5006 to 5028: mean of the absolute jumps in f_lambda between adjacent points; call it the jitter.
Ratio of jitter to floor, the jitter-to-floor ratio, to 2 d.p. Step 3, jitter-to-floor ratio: 0.12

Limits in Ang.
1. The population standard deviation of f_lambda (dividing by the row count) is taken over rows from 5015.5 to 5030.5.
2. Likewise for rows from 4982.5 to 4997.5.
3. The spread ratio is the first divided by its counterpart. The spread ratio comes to 1.1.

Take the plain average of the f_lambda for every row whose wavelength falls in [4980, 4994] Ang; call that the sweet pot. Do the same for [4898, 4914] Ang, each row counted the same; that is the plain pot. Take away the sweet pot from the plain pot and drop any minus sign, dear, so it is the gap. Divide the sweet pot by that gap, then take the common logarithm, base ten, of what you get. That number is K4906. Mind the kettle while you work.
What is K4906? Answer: 1.02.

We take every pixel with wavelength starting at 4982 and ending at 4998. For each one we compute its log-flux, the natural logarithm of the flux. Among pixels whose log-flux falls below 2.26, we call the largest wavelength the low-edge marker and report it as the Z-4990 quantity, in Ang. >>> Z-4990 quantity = 4996 Ang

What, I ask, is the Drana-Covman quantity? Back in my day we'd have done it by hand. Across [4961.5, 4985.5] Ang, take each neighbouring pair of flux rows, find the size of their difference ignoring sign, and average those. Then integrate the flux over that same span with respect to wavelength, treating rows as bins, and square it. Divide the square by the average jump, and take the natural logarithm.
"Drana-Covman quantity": 11.4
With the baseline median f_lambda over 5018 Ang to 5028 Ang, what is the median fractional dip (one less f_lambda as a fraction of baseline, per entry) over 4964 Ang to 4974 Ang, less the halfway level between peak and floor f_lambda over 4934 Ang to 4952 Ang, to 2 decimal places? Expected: -9.38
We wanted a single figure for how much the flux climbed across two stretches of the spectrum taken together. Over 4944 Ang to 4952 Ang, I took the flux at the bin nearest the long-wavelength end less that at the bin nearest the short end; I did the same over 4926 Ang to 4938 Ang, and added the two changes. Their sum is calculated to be -0.3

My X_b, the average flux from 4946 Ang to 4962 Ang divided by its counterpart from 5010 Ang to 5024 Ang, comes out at 1.15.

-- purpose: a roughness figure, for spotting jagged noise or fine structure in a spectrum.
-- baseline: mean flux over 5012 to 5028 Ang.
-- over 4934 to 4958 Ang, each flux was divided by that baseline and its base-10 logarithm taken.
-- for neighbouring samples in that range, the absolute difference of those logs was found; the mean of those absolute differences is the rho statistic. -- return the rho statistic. 0.017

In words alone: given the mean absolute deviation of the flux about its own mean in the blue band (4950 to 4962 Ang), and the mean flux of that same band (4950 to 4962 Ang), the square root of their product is 2.43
